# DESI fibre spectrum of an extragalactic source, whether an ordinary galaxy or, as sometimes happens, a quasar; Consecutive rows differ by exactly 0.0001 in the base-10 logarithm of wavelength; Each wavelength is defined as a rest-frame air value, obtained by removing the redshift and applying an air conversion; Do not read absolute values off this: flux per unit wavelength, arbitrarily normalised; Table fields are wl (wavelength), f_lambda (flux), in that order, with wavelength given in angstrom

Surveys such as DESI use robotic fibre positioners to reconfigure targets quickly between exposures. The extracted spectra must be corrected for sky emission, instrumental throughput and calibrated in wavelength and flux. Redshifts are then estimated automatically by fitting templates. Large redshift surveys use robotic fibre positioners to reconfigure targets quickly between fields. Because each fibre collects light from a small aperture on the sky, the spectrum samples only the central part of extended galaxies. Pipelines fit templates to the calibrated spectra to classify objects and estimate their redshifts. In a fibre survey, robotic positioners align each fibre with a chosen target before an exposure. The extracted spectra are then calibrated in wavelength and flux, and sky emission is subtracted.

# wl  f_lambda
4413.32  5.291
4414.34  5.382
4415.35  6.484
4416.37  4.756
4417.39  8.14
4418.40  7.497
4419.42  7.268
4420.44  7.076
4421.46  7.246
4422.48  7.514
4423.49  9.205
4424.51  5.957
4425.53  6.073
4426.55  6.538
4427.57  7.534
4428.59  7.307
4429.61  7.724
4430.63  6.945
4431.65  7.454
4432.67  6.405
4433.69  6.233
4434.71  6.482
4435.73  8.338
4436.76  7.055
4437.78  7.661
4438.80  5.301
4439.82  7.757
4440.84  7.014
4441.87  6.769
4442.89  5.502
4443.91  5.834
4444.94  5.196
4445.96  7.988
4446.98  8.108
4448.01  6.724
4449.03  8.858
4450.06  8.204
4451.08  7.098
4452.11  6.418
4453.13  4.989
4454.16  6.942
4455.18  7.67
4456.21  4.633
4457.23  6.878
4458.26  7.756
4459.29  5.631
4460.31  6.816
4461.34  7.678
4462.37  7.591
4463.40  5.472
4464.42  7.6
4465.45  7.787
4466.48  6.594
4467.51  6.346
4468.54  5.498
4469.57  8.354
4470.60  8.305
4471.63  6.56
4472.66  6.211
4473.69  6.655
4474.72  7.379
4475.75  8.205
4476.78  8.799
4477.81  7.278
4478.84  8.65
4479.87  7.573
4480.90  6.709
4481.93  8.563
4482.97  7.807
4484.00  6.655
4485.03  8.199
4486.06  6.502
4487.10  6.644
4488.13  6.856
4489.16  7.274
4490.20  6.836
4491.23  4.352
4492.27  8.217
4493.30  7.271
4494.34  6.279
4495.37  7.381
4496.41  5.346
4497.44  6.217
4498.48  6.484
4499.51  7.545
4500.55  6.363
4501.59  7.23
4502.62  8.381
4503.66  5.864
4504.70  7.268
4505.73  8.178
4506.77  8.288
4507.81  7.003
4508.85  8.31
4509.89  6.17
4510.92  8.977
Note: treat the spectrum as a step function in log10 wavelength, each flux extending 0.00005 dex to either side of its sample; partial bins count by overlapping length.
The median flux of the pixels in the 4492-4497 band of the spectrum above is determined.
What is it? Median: 7.3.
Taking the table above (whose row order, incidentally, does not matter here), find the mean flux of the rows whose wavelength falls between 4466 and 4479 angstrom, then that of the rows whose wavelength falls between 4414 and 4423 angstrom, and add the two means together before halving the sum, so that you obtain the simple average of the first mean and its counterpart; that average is 7.06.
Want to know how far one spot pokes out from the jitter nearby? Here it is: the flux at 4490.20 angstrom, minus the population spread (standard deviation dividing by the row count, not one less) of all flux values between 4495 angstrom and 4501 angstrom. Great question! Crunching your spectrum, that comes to 6.1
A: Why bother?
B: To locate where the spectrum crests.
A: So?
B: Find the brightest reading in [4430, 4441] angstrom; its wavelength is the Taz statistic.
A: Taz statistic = 4435.73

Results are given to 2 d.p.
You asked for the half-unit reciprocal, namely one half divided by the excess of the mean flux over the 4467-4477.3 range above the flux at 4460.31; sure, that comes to 1.20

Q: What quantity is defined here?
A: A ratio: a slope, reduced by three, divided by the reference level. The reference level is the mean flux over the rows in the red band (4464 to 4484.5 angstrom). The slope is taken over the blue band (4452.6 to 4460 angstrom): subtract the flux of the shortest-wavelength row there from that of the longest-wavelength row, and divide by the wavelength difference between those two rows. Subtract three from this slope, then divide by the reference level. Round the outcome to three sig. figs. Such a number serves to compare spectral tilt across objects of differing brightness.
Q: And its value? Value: -0.393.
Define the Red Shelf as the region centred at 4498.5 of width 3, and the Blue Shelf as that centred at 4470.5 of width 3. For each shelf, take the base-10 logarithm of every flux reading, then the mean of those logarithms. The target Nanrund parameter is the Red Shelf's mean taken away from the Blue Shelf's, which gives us 0.058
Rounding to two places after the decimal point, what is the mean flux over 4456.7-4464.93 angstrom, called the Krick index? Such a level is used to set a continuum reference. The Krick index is 6.93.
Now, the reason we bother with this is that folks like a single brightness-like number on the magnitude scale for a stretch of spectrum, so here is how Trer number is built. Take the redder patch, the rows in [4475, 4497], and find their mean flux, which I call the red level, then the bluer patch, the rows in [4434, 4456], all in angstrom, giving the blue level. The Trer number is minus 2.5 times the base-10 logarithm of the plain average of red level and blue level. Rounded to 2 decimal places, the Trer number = -2.12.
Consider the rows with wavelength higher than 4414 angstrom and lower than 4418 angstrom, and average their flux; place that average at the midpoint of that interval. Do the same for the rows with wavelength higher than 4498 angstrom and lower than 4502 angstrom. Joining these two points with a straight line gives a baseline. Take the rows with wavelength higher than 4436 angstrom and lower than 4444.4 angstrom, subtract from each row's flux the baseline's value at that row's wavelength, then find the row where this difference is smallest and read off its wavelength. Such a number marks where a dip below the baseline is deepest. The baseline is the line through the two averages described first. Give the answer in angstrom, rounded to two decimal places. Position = 4438.80 angstrom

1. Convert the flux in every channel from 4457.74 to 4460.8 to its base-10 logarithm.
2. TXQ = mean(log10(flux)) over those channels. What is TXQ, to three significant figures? 0.825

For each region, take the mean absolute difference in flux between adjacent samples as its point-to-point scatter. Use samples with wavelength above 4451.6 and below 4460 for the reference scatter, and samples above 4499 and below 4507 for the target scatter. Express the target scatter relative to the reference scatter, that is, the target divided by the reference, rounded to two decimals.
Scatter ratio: 0.66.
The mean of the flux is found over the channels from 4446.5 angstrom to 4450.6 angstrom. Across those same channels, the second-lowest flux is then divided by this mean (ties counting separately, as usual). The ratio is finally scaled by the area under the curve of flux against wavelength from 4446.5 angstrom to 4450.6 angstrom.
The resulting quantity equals 33.2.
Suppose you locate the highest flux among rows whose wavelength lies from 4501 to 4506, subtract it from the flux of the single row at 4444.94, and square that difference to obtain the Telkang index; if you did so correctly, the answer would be 10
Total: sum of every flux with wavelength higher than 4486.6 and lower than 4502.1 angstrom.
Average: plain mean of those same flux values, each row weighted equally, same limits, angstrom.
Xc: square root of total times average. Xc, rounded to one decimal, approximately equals 25.9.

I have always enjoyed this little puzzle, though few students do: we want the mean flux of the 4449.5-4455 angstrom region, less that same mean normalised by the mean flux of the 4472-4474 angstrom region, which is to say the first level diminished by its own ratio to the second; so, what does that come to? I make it 5.7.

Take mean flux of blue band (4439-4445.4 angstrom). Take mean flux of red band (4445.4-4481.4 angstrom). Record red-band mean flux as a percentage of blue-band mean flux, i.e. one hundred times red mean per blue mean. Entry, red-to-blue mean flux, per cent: 113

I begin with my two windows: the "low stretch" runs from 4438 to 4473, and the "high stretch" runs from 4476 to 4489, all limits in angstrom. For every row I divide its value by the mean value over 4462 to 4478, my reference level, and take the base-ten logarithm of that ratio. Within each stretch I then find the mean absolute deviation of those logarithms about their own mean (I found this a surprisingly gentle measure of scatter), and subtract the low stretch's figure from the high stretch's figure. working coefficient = -0.017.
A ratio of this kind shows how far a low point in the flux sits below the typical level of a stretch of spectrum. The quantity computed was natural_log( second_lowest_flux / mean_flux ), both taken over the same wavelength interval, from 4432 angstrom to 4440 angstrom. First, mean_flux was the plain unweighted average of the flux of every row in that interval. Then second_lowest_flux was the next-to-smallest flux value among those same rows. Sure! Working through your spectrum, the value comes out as -0.10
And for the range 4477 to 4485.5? -0.14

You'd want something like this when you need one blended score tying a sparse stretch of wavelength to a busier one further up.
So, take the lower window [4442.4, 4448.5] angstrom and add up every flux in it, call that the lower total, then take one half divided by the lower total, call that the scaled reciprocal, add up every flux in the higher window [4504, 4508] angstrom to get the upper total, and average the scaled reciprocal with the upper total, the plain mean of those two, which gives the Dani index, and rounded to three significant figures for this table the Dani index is 15.4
